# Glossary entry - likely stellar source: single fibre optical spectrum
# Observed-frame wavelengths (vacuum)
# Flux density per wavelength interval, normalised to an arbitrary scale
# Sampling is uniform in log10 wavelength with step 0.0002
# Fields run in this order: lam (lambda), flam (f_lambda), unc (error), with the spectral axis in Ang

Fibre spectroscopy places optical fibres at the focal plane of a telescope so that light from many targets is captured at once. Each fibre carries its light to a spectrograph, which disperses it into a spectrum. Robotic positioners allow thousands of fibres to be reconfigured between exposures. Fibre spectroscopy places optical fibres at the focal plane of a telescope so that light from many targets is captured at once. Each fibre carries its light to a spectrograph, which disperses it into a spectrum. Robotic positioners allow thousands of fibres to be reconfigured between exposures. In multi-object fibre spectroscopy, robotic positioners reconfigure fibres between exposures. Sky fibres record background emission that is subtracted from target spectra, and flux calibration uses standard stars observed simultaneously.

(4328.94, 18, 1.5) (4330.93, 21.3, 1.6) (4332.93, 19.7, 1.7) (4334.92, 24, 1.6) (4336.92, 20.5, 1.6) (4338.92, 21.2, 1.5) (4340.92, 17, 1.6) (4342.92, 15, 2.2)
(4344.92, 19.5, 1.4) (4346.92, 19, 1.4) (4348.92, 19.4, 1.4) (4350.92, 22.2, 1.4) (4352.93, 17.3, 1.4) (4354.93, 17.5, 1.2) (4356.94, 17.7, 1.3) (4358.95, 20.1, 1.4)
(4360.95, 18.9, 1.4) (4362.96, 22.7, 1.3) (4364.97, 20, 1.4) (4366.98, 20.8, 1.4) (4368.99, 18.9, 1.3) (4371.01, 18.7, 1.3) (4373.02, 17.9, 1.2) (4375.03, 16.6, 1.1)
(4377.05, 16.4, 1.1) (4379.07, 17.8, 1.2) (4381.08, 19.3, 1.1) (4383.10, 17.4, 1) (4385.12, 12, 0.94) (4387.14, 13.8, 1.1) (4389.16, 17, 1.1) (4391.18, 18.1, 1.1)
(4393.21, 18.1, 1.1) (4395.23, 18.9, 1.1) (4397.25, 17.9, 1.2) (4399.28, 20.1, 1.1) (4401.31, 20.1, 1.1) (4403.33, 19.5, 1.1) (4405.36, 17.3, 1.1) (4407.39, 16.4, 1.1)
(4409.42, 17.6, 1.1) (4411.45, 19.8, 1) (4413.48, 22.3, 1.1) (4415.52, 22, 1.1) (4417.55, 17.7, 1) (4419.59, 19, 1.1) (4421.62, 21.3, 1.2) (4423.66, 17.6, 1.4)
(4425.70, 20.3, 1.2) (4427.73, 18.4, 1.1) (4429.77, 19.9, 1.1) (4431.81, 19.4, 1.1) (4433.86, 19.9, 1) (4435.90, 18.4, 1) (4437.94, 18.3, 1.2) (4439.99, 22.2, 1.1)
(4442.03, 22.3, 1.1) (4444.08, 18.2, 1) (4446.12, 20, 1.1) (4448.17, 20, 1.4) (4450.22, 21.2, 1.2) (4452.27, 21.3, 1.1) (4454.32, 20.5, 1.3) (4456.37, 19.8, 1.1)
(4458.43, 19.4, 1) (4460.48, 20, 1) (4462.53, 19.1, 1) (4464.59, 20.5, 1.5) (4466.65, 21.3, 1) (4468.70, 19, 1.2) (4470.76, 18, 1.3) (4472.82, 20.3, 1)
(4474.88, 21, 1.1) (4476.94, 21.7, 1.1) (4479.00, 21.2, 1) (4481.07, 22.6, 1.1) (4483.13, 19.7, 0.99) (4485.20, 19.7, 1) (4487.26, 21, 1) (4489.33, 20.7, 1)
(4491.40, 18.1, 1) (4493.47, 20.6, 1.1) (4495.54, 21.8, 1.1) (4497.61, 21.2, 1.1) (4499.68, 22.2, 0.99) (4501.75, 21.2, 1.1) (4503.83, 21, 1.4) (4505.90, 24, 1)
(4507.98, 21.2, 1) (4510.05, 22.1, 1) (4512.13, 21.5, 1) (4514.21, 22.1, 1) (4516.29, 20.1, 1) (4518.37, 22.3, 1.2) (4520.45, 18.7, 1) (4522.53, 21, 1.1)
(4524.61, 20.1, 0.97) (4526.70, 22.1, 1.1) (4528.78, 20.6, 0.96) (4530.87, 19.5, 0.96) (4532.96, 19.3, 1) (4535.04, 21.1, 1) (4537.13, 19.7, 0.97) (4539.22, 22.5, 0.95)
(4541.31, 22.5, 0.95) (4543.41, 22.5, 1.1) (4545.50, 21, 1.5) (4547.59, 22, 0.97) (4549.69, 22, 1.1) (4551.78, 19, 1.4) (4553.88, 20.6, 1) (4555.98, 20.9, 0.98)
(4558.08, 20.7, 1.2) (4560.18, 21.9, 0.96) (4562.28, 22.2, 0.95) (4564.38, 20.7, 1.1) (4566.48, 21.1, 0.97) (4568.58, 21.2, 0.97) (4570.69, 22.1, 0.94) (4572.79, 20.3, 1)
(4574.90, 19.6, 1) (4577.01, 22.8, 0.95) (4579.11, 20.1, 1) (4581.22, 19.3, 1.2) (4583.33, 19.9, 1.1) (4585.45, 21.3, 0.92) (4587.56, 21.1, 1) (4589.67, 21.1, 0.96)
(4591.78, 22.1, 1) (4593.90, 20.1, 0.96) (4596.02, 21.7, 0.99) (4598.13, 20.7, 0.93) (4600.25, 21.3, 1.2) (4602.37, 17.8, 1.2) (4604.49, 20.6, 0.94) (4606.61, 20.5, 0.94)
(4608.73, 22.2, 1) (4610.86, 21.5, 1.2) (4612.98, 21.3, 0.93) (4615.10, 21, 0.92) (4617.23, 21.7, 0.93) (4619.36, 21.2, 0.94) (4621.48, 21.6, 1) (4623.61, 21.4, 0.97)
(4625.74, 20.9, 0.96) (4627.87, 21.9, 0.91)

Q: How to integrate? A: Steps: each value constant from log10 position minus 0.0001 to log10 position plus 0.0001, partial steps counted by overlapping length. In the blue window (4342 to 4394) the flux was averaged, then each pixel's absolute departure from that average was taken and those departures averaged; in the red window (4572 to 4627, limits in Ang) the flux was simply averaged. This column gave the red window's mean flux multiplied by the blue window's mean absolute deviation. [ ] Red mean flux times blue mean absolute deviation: 34.7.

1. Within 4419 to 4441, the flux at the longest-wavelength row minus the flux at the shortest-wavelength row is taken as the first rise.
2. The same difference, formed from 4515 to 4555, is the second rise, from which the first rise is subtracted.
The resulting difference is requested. -3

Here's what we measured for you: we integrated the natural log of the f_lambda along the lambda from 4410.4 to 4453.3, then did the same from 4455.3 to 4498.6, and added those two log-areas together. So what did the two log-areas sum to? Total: 259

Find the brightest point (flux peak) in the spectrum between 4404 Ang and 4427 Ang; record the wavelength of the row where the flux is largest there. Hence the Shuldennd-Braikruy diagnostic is 4413.48 Ang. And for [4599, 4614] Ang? 4608.73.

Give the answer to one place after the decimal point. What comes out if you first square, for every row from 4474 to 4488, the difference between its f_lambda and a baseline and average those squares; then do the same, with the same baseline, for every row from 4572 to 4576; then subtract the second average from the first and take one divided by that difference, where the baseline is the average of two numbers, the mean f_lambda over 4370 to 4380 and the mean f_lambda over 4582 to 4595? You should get 0.3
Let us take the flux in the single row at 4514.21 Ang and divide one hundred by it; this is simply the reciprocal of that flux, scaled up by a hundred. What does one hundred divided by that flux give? 4.52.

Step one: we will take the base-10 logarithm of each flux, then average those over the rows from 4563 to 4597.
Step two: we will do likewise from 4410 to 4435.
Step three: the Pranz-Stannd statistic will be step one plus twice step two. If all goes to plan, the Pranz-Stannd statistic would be 3.91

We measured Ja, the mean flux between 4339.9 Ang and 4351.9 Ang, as 18.7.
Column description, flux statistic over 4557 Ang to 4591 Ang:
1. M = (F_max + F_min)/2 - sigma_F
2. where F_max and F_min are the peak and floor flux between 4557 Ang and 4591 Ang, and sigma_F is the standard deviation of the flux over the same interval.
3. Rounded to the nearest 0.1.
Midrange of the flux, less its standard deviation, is 20.1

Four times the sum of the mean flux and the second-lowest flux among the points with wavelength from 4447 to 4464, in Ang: 158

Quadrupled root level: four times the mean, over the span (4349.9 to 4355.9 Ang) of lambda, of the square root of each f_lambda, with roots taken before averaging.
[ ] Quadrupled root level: 17.4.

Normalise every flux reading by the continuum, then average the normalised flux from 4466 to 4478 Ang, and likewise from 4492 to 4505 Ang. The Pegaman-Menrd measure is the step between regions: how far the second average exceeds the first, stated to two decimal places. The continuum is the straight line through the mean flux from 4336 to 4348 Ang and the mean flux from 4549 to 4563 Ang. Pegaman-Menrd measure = 0.04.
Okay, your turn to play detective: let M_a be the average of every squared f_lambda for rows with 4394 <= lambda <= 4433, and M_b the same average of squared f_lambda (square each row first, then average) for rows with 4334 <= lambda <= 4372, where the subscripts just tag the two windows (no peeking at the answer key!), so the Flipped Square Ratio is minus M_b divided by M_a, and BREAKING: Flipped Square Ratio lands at -1.03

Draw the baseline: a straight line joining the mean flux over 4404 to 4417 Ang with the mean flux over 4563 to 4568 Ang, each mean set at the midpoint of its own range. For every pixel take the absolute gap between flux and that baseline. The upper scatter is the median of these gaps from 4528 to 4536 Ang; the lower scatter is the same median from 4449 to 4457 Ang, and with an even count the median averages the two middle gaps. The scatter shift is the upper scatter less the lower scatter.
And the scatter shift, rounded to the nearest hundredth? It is -0.39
